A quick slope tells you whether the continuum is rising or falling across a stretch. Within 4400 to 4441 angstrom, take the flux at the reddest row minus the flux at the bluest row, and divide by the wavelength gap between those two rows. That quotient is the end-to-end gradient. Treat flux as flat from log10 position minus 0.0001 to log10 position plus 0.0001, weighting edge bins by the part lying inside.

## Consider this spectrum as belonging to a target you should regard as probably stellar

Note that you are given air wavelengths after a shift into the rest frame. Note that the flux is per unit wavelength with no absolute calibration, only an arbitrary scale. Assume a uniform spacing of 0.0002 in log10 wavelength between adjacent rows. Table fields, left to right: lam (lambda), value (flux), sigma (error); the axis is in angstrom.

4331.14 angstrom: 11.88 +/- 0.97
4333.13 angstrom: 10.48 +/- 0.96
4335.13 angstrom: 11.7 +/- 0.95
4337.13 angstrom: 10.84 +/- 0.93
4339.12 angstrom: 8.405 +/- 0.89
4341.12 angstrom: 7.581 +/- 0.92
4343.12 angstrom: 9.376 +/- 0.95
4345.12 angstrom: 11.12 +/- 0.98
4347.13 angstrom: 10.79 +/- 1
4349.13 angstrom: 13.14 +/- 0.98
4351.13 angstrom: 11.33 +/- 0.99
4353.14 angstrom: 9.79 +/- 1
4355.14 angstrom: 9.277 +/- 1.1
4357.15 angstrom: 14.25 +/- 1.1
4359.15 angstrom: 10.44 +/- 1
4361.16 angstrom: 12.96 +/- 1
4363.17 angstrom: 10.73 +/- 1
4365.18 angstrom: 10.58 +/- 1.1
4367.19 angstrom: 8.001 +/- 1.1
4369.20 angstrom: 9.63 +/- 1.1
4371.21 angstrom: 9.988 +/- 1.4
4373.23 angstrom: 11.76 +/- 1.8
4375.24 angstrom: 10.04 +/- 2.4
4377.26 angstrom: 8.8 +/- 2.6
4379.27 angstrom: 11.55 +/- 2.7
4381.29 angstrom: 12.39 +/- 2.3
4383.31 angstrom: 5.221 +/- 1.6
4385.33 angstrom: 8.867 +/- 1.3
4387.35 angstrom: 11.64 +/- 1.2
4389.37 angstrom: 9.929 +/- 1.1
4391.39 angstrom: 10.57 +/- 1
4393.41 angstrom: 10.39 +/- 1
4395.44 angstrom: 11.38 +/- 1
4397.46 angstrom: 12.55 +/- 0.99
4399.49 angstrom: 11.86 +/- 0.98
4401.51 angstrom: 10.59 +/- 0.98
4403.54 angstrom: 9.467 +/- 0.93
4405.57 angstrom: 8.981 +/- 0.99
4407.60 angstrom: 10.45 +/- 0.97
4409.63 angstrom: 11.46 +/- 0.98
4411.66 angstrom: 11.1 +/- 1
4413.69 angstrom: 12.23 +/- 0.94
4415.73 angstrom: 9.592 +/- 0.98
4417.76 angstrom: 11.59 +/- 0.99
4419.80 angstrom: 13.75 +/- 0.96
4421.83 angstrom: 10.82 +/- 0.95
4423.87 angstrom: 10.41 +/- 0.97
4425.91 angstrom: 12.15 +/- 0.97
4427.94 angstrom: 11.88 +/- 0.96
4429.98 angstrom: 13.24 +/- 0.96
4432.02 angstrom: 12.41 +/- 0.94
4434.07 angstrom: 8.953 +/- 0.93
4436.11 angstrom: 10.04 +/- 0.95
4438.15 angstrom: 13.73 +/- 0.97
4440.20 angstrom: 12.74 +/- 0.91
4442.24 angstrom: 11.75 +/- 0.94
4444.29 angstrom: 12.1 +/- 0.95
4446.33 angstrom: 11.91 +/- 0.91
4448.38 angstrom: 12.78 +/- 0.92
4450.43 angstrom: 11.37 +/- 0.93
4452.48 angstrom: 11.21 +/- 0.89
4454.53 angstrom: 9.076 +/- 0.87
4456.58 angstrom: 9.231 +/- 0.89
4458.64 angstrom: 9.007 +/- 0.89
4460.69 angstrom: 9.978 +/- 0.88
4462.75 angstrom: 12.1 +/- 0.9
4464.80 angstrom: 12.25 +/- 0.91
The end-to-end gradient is 0.06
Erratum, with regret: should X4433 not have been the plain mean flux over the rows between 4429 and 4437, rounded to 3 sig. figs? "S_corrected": 11.2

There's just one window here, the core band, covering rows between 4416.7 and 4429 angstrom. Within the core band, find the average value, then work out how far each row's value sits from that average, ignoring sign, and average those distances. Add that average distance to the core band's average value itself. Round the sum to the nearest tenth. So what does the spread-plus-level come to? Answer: 12.6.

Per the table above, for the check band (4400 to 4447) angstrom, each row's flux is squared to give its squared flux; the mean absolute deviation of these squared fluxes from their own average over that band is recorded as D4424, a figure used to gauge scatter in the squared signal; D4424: 26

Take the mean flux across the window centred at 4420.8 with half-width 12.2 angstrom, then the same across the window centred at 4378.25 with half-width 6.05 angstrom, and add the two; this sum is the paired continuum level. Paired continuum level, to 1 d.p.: 21.7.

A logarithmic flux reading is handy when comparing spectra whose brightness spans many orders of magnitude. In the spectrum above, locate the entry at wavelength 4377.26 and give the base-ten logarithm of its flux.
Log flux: 0.94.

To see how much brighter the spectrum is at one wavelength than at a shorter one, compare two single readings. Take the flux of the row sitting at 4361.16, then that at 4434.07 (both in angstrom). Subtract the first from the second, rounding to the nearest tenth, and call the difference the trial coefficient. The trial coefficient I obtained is -4.0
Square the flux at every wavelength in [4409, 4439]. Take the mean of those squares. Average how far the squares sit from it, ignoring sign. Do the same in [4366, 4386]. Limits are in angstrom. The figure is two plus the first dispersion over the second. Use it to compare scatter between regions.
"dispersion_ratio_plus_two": 2.92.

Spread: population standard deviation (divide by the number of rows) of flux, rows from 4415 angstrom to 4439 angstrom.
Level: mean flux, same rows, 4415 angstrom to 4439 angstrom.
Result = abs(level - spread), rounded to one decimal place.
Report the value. 10.0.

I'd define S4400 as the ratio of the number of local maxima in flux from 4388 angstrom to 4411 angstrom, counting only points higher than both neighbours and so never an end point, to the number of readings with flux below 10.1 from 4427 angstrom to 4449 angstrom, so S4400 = 1.0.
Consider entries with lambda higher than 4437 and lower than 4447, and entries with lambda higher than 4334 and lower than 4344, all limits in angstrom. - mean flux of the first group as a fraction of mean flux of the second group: 1.30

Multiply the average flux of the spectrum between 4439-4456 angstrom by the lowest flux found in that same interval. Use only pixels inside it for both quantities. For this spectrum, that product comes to 105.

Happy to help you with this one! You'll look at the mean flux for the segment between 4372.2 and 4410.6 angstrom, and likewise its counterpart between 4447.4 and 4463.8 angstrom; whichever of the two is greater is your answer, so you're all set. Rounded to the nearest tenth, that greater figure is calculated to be 10.6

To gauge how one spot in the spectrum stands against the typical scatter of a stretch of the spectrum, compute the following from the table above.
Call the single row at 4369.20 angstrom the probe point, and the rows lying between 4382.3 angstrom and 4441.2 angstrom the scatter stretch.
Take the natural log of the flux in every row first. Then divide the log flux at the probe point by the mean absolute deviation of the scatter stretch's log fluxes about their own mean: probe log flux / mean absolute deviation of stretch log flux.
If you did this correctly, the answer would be 17.7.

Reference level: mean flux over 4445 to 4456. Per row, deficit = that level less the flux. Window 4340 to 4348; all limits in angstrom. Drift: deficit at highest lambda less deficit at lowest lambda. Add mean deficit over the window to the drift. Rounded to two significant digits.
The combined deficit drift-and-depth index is -1.7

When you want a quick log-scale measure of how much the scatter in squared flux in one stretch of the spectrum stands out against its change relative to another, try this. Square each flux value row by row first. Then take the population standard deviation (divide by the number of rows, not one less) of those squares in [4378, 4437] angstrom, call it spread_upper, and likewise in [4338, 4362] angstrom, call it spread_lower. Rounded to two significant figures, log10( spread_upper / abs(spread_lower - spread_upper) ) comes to 0.55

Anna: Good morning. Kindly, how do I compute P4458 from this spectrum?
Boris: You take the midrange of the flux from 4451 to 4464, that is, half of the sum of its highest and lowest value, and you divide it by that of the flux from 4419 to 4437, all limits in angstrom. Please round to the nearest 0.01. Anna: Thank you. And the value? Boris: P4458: 0.93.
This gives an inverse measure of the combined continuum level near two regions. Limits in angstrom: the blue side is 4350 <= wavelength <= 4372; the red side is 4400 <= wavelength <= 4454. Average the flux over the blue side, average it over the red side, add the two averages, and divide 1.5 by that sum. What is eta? 0.0680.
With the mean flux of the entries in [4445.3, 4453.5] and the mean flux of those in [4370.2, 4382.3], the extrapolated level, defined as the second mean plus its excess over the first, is 9.7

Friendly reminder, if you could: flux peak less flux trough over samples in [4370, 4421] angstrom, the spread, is 8.5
